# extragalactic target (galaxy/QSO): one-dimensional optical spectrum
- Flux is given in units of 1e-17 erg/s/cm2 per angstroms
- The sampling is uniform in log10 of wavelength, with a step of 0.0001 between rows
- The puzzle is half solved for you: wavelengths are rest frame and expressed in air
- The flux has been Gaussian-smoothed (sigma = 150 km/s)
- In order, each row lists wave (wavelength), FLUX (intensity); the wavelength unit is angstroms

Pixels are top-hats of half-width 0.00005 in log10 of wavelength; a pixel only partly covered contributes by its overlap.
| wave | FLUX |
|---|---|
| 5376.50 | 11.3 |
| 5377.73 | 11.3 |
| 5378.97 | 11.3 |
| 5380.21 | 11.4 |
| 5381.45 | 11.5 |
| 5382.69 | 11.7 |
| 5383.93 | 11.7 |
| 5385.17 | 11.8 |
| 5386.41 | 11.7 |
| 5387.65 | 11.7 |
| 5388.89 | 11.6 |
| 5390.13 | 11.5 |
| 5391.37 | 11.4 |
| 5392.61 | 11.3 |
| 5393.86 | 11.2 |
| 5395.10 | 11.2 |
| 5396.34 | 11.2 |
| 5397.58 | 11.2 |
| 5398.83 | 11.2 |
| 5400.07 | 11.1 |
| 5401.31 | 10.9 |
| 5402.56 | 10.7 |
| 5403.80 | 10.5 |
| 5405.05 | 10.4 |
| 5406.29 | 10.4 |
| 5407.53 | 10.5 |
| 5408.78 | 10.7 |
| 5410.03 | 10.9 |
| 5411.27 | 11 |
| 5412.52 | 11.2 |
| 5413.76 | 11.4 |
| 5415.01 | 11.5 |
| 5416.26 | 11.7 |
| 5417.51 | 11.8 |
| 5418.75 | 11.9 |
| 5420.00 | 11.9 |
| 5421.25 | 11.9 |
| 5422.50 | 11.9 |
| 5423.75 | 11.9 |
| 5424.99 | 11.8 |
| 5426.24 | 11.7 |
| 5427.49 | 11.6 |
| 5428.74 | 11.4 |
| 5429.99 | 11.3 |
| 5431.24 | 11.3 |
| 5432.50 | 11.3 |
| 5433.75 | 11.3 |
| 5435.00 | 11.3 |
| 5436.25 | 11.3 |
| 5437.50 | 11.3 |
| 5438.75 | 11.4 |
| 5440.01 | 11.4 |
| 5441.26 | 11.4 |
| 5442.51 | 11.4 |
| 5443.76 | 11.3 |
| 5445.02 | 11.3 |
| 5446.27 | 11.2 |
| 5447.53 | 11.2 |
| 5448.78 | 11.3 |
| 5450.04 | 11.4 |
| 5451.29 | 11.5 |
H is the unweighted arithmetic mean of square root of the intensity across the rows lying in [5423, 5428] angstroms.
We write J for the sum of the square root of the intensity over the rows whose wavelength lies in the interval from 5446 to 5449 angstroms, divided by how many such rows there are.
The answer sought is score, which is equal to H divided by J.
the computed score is 1.02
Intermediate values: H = 3.43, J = 3.35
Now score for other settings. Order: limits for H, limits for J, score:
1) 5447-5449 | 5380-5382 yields 0.99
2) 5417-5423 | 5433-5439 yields 1.02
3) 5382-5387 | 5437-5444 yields 1.02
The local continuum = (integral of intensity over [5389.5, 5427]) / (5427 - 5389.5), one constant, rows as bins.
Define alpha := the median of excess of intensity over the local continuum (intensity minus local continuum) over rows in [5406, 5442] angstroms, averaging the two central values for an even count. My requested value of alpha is 0.13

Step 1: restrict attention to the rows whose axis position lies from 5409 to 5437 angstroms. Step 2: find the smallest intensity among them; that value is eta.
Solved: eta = 10.9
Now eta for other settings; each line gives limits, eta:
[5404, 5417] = 10.4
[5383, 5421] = 10.4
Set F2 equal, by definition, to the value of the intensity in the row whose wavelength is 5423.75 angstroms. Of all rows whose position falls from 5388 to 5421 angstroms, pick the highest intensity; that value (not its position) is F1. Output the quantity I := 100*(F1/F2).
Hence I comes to 100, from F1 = 11.9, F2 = 11.9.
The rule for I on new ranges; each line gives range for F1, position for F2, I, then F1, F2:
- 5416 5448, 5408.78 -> 111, 11.9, 10.7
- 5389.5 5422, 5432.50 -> 105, 11.9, 11.3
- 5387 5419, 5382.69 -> 102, 11.9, 11.7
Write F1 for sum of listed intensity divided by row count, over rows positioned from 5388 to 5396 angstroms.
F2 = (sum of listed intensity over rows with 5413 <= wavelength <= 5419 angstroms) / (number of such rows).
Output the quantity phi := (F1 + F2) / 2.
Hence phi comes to 11.51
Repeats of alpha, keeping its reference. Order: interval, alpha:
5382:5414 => -0.07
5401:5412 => -0.57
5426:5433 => 0.08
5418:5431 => 0.58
